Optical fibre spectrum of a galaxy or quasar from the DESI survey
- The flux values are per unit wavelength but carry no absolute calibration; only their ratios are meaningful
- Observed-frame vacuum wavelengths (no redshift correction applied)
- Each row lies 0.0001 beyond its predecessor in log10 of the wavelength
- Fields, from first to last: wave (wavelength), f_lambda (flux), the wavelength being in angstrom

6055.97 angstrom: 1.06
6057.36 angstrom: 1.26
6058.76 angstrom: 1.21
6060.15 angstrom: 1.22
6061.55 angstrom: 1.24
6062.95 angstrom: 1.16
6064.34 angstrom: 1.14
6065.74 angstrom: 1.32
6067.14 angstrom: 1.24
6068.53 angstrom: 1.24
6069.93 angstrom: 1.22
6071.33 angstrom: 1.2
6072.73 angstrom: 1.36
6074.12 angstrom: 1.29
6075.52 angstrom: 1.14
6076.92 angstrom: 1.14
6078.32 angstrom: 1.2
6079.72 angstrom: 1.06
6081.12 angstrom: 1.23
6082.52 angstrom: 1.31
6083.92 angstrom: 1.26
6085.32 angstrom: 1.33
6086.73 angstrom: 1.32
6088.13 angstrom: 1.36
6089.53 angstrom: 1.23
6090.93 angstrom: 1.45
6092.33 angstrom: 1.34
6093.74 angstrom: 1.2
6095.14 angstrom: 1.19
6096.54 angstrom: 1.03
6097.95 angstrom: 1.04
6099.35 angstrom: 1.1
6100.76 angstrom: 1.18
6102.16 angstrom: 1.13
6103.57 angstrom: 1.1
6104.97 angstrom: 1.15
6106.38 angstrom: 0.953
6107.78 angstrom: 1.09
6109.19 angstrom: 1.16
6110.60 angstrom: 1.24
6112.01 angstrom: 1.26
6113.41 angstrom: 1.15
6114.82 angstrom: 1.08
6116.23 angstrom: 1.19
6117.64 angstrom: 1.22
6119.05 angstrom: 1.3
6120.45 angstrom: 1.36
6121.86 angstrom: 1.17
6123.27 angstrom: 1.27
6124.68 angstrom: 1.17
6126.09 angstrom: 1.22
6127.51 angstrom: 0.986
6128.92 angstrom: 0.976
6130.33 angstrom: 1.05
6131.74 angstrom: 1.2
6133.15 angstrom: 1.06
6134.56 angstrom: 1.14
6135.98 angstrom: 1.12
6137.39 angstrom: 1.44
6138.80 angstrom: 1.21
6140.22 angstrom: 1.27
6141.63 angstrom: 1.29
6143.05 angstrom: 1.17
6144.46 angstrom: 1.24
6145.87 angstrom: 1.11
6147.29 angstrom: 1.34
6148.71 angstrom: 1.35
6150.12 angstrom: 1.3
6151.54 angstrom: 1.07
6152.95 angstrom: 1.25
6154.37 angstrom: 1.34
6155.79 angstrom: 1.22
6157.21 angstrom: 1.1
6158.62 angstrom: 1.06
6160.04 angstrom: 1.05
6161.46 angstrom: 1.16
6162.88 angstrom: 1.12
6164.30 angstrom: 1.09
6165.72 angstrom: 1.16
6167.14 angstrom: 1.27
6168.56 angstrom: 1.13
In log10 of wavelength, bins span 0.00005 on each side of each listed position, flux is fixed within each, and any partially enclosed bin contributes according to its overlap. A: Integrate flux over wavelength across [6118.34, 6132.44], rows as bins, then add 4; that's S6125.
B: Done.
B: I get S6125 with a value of 20.50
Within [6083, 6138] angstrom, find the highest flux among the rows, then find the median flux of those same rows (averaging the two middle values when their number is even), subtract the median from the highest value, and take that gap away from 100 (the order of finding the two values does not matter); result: 99.7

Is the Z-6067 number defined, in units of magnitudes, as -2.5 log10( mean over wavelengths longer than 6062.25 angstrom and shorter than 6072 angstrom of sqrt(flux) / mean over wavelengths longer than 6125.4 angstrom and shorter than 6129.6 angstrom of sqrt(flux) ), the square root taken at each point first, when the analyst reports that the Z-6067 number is -0.08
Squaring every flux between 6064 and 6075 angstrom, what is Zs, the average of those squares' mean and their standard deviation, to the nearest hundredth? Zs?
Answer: 0.87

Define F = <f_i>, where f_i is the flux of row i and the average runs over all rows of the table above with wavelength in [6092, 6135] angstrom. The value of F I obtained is 1.15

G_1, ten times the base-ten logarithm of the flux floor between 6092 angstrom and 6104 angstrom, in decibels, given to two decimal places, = 0.13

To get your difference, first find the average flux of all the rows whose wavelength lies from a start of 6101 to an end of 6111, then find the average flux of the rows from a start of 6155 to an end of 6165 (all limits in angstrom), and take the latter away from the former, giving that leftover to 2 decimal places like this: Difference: 0.00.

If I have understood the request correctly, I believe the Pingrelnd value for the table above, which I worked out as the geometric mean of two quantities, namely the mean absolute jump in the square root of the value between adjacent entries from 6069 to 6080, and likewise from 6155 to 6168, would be 0.035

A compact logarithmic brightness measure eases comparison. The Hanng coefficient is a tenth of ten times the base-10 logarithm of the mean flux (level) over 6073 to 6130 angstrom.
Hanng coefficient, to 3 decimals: 0.075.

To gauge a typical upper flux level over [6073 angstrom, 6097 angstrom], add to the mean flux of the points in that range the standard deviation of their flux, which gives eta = 1.35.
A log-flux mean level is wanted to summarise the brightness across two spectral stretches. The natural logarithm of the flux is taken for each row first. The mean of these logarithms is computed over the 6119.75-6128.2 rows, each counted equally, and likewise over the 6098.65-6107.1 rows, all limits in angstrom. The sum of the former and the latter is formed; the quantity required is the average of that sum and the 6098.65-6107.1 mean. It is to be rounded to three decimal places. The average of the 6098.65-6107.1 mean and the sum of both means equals 0.182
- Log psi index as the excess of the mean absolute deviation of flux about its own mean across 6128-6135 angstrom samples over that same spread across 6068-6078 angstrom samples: 0.008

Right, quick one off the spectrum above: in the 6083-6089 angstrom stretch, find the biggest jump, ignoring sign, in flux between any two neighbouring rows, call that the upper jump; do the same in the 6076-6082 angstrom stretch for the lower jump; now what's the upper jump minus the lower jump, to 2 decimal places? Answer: -0.10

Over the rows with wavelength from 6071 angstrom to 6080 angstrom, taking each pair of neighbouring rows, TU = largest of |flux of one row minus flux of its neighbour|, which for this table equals 0.16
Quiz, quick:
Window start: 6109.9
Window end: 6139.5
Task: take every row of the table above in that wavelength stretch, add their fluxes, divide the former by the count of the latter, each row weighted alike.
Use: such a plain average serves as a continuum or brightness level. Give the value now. 1.18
